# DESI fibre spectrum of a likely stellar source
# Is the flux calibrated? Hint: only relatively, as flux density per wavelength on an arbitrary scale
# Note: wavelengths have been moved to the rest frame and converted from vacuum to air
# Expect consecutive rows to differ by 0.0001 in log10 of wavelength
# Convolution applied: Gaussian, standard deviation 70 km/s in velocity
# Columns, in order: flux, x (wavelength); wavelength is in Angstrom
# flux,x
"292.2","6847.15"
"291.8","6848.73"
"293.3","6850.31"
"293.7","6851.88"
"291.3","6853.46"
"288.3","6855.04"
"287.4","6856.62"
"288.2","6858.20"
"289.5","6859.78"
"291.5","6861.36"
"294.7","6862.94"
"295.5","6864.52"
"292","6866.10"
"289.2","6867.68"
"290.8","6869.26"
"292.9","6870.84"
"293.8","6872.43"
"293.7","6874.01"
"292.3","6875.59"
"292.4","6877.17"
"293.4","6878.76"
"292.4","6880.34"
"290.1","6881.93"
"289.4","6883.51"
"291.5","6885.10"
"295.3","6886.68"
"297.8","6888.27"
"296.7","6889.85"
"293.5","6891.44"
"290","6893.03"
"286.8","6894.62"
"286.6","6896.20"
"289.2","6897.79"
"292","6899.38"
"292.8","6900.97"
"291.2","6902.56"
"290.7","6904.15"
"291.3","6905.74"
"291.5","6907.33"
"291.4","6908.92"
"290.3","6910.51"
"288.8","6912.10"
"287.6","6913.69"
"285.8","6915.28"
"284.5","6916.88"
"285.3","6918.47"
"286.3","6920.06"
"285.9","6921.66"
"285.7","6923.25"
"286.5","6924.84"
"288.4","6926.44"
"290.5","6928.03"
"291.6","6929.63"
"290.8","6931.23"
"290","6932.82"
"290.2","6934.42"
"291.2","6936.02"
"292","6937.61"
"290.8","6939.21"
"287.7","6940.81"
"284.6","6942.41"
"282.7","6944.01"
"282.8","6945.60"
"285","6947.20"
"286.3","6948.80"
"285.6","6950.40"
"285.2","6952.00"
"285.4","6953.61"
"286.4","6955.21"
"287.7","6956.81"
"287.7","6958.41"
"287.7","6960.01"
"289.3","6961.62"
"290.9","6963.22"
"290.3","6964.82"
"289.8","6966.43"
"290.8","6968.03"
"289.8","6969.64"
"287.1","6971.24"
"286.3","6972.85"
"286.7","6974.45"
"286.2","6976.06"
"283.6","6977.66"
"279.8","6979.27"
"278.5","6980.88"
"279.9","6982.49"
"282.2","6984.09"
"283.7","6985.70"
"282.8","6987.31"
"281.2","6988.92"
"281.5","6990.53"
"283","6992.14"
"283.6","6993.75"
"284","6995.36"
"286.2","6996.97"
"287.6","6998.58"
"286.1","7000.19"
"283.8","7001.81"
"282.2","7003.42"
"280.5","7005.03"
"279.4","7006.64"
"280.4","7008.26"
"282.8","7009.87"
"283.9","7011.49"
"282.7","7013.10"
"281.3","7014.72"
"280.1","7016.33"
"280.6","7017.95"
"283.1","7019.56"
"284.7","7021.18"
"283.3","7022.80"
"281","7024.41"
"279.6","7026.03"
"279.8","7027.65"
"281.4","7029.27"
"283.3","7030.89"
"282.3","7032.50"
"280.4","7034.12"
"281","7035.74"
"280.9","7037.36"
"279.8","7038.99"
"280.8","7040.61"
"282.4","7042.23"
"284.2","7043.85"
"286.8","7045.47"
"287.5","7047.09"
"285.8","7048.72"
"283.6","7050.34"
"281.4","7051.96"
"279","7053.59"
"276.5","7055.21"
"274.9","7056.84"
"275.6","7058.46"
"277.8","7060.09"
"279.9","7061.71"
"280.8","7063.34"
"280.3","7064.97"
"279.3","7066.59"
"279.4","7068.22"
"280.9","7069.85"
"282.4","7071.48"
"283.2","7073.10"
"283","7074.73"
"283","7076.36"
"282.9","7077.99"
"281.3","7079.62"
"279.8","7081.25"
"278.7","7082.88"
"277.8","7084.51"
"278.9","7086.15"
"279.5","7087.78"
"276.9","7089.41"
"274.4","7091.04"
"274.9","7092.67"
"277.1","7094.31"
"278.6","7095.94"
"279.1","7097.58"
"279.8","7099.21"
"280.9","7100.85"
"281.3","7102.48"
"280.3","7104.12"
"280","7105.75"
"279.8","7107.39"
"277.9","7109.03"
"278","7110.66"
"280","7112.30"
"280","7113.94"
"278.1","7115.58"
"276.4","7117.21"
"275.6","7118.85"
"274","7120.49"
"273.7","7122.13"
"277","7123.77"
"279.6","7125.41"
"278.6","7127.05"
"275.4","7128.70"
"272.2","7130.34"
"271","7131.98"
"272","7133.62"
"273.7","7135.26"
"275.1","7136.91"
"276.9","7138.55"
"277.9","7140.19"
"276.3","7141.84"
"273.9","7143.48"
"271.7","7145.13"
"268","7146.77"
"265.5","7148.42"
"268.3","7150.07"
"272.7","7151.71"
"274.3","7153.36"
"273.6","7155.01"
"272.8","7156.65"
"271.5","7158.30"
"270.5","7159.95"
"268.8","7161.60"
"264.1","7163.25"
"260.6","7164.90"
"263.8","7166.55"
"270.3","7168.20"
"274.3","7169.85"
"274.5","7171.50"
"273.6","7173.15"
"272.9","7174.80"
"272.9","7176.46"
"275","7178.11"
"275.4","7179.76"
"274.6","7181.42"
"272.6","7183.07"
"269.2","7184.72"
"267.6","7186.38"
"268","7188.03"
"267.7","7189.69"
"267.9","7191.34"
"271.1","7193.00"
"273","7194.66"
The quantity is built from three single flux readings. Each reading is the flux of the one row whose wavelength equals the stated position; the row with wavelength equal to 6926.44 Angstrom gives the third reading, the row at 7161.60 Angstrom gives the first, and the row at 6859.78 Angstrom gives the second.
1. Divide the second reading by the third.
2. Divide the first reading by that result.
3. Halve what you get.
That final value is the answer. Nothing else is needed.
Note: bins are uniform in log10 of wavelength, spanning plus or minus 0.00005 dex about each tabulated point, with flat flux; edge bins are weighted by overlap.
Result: 134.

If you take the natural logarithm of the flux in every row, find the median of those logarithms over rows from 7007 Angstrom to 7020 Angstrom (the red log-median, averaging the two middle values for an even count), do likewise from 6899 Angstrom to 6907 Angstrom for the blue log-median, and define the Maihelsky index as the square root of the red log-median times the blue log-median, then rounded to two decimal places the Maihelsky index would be 5.66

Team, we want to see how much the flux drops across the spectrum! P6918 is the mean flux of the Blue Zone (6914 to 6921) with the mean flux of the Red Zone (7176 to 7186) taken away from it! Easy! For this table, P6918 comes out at 12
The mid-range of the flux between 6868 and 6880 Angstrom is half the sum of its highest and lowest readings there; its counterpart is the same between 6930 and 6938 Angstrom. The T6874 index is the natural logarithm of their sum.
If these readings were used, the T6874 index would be 6.37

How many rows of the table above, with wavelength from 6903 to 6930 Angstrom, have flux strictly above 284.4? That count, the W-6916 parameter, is 17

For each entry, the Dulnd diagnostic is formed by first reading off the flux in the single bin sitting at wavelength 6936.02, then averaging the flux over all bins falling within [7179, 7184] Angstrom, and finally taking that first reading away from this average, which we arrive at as -17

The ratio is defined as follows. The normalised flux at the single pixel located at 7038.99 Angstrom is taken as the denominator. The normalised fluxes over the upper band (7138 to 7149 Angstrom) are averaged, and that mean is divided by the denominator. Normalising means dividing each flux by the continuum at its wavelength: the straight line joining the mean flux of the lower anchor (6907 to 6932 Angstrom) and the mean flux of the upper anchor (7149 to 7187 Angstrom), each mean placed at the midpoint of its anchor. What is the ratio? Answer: 1.00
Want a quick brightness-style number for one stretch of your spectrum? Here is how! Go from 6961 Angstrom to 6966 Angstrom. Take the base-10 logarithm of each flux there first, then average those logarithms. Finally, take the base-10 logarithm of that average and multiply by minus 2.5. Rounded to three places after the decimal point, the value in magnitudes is -0.979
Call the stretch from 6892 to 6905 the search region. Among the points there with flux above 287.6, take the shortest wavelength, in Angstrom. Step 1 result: 6893.03 Angstrom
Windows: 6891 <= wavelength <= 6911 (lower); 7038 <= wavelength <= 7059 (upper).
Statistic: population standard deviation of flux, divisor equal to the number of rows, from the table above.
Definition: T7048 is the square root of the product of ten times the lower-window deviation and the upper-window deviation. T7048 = 8.9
